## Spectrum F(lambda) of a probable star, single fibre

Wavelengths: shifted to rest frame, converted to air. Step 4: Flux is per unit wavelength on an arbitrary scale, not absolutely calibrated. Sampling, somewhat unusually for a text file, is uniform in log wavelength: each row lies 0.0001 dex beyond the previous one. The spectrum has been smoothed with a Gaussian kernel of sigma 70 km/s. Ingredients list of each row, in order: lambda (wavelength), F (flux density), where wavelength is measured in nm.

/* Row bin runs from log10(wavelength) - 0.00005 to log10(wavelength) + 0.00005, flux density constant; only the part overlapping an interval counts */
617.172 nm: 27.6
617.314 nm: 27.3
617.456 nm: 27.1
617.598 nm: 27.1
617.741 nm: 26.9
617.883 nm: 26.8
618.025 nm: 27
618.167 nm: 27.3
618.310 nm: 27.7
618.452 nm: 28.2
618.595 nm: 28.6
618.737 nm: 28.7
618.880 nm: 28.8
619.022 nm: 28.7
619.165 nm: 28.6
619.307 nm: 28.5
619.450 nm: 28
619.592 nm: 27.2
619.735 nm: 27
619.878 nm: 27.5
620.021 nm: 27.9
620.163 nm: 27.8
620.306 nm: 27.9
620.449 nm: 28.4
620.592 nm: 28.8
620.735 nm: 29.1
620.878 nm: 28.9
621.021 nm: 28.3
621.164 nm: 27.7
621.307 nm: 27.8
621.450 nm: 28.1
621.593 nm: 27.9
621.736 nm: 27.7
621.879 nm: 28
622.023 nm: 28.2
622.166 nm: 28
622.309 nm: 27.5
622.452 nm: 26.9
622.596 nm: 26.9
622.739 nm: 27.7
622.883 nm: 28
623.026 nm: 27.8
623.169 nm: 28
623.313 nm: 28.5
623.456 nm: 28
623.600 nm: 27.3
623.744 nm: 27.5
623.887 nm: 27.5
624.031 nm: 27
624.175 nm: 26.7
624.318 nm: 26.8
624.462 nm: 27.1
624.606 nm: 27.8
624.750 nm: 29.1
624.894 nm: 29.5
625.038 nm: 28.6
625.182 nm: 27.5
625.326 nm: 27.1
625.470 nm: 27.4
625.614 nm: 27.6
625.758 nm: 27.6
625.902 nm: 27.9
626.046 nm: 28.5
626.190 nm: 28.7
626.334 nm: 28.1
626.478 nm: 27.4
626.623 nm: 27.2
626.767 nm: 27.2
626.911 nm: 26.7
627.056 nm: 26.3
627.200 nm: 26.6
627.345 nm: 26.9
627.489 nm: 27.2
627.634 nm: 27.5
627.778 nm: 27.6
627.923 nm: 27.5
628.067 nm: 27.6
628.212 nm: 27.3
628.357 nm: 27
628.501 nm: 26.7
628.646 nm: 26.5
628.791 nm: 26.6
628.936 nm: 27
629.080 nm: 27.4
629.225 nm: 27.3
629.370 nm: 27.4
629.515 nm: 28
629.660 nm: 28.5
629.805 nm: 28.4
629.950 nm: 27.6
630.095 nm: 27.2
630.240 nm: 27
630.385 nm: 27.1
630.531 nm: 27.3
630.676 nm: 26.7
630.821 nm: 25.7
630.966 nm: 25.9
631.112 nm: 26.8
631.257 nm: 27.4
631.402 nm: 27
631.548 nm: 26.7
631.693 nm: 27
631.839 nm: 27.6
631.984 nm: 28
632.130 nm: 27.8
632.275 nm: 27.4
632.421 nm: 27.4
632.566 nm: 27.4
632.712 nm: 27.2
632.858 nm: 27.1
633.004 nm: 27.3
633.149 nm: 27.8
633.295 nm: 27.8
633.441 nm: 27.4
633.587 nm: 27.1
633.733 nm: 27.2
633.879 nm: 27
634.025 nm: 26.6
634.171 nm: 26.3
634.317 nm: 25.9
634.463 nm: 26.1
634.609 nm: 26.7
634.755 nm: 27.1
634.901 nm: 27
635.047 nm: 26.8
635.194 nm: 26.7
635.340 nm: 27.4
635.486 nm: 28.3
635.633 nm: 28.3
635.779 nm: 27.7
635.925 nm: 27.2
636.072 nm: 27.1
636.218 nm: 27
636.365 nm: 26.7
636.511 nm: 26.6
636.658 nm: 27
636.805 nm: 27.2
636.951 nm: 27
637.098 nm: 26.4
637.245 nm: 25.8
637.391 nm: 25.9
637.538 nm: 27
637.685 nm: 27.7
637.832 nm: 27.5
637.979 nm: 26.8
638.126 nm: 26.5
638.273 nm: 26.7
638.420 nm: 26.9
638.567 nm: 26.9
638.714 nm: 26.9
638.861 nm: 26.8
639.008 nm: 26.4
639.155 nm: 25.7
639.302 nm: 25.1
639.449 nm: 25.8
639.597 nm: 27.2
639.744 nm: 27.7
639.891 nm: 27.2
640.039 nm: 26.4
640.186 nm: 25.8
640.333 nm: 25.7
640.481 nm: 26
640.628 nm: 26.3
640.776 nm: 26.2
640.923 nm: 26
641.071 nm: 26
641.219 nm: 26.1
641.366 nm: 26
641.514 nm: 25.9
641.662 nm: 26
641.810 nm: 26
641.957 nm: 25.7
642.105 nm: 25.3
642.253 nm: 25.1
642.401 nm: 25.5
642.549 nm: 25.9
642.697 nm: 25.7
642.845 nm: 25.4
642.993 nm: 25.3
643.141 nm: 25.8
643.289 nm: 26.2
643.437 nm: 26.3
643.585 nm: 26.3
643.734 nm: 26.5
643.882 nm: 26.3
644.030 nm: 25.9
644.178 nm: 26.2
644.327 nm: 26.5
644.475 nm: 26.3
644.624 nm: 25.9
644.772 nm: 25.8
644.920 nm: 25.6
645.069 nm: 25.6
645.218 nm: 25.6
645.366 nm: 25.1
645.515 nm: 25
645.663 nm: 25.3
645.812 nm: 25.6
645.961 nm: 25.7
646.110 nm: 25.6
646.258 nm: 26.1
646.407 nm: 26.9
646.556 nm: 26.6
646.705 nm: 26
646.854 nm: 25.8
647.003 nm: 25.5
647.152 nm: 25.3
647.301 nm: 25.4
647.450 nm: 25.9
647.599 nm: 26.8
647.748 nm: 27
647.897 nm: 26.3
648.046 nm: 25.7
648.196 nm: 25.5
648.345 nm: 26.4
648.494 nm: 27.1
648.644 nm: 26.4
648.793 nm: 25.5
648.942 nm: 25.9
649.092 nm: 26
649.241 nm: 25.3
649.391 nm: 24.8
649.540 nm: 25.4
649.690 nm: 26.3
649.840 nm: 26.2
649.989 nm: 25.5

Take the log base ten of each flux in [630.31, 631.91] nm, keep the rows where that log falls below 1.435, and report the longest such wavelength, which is 631.693 nm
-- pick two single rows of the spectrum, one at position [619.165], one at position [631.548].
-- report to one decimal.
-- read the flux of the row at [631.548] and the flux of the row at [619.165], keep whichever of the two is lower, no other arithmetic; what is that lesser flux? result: 26.7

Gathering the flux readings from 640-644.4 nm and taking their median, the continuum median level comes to 26.0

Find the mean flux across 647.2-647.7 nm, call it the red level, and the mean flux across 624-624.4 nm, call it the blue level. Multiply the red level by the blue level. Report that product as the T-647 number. 699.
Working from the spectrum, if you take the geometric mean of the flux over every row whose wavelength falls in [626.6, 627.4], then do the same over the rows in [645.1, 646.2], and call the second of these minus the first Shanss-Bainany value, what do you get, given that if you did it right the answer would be -1.4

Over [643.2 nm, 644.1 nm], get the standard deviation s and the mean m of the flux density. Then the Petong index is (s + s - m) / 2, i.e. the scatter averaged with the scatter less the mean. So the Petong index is -12.9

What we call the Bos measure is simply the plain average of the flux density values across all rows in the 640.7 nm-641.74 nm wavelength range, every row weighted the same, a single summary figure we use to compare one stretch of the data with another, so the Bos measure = 26.0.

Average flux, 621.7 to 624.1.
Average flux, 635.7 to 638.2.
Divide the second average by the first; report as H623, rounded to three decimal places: 0.972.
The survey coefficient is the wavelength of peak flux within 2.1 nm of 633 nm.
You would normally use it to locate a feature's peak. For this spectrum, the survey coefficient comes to 631.984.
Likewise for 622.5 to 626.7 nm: 624.894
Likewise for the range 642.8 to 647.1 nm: 646.407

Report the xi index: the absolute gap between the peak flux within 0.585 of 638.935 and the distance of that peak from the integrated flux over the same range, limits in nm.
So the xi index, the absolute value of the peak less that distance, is 23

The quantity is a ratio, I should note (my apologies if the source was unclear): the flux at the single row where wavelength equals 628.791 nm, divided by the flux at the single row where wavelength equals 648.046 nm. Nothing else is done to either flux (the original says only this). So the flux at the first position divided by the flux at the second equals 1.04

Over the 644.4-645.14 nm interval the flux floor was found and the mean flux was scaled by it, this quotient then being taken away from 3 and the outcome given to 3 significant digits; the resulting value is 1.99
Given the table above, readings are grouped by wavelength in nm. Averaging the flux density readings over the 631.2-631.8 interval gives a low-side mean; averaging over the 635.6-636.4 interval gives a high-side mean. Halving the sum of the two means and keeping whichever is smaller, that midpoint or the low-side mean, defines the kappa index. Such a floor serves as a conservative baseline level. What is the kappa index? 27.0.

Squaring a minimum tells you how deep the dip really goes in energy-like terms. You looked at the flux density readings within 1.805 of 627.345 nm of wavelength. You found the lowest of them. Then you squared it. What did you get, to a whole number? 692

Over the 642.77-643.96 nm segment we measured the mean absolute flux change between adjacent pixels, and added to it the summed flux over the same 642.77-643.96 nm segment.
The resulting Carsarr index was 208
